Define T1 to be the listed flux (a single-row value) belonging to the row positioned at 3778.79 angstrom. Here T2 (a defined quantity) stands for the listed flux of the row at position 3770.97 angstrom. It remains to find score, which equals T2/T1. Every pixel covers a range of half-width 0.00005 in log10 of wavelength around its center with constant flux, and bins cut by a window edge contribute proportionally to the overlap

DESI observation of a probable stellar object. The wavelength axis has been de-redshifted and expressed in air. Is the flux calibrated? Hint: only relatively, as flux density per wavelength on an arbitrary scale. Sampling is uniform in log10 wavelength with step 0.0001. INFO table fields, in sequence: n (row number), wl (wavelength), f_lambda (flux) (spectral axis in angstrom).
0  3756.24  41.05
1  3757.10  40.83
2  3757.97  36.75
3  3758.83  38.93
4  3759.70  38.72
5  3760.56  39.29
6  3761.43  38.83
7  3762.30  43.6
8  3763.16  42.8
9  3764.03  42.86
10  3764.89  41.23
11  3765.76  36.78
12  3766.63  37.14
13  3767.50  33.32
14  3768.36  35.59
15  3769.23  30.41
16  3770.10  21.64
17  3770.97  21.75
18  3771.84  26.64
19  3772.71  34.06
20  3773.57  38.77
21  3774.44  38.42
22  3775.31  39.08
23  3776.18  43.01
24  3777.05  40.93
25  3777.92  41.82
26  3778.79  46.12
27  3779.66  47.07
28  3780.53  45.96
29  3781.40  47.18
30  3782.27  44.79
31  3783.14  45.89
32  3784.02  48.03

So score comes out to 0.5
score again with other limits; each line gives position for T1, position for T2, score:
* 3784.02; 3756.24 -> 0.9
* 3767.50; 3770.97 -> 0.7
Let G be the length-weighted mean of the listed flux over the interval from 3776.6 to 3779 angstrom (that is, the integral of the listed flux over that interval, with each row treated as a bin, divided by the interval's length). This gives 42.6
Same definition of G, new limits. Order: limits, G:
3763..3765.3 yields 42.3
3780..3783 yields 46.0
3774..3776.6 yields 40.1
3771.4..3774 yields 33.2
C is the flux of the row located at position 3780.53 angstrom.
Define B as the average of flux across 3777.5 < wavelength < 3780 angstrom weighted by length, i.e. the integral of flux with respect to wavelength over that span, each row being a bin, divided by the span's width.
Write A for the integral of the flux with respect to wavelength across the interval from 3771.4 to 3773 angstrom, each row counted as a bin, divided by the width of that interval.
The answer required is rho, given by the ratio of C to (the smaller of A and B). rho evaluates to 1.54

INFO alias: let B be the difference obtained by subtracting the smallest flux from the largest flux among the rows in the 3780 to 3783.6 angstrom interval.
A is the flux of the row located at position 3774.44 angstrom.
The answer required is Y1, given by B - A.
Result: -36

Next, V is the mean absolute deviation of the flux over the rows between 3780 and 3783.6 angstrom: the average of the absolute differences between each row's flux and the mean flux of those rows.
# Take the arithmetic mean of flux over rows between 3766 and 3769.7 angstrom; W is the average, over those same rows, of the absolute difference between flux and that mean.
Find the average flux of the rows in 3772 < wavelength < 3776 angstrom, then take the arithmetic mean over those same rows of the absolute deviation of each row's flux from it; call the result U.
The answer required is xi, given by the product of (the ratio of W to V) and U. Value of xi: 6.4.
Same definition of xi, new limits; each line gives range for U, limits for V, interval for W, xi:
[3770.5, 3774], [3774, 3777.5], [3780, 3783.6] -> 2.3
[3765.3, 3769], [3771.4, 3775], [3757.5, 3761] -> 0.3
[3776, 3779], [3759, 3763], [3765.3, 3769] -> 1.1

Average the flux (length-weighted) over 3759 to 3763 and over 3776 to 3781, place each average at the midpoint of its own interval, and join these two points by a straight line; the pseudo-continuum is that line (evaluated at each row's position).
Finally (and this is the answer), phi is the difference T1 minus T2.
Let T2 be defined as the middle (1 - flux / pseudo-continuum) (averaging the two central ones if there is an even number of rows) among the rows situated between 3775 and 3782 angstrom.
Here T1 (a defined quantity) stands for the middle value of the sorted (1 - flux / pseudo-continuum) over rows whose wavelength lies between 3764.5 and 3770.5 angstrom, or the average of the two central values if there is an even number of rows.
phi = 0.16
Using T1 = 0.15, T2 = -0.01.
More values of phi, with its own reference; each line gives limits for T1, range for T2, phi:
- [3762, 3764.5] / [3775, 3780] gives -0.09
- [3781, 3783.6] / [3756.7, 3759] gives -0.03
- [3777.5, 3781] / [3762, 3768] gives -0.03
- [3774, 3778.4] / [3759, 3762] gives 0.04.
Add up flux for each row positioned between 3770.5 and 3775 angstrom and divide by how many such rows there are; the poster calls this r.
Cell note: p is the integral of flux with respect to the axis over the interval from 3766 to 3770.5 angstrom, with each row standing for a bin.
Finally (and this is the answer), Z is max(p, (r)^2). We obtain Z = 1019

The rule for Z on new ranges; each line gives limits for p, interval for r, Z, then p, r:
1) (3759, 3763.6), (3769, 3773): 724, 186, 27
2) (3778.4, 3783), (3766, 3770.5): 1000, 213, 32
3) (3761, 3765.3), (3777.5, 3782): 2082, 180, 46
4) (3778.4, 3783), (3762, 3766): 1718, 213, 41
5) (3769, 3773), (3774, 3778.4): 1653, 106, 41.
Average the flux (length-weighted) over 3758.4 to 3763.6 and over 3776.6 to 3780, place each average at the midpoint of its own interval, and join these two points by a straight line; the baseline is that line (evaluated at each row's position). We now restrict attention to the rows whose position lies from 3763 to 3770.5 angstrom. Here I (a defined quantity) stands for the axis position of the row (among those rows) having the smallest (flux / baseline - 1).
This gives 3770.10 angstrom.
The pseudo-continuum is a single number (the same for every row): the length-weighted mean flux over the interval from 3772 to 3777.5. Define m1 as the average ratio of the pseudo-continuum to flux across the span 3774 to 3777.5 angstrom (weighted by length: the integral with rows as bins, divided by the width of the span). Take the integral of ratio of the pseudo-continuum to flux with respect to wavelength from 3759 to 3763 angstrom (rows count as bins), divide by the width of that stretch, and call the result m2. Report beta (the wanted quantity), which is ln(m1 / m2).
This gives -0.01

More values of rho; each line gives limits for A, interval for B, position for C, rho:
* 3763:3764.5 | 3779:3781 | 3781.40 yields 1.10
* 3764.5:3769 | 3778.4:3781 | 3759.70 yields 1.06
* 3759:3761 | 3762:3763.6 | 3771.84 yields 0.68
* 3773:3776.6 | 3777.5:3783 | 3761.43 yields 0.98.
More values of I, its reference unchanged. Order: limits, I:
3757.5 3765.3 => 3757.97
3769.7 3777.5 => 3770.10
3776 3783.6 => 3777.05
